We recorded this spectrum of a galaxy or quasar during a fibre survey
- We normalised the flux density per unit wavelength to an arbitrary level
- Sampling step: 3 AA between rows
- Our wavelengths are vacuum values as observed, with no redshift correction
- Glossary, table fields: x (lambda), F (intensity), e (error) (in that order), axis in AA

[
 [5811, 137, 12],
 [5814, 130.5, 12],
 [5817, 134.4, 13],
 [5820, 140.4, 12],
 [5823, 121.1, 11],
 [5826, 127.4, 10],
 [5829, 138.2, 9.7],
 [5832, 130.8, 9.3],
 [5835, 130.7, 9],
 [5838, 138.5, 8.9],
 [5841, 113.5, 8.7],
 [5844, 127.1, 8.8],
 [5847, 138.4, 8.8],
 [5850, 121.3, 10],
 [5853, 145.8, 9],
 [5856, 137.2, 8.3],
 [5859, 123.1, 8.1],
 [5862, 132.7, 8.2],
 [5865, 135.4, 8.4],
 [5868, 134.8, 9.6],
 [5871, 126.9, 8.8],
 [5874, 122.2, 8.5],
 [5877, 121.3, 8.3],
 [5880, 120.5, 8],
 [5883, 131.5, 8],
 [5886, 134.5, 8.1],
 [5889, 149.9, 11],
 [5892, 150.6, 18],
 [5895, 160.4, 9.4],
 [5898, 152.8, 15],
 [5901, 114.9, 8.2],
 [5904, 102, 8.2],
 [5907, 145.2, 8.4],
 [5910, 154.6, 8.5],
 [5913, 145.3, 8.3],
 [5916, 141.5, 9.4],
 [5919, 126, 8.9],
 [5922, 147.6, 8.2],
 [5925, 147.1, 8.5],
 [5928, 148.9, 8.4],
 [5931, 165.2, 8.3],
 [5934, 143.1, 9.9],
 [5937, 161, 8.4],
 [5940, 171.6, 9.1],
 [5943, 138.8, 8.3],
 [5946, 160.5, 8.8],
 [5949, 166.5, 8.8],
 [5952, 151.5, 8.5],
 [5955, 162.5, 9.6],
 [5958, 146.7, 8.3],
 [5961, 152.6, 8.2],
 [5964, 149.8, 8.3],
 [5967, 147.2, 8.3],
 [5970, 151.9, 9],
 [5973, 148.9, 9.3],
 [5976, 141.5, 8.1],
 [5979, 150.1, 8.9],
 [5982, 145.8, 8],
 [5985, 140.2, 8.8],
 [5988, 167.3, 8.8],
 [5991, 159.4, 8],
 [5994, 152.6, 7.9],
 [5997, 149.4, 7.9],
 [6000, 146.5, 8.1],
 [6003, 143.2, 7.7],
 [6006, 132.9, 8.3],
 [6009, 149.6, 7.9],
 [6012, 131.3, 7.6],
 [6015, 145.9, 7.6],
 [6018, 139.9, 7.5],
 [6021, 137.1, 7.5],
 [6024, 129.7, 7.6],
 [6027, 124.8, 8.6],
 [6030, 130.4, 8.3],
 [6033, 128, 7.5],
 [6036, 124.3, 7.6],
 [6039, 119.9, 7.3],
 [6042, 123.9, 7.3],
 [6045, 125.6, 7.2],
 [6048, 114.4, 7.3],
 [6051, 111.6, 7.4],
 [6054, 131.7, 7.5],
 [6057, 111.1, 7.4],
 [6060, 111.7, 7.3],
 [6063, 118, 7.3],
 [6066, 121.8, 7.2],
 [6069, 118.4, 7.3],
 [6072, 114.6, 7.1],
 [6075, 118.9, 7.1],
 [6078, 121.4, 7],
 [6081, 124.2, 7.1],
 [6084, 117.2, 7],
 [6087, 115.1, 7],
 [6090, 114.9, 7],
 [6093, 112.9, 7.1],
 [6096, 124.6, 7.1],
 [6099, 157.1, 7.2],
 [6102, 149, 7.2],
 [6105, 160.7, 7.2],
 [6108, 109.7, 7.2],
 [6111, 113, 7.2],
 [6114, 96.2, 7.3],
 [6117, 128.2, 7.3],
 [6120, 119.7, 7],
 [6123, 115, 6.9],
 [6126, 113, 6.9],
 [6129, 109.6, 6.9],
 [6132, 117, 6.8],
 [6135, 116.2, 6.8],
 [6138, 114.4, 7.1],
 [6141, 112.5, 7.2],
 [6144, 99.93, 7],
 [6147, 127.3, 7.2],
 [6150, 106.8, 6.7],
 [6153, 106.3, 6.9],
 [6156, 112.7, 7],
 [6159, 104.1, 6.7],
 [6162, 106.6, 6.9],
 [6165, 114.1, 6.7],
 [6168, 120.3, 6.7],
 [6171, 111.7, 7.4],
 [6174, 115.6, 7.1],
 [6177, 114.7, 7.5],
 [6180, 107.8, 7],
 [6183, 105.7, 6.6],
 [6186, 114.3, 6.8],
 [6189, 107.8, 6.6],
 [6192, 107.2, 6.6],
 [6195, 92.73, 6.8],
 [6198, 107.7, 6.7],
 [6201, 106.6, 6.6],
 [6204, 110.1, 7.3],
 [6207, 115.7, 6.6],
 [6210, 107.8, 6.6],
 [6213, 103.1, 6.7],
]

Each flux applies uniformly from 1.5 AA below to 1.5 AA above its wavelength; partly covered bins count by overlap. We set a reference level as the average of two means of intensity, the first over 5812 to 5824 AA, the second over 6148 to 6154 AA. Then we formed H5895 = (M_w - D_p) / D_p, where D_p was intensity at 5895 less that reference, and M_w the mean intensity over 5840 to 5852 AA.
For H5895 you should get 2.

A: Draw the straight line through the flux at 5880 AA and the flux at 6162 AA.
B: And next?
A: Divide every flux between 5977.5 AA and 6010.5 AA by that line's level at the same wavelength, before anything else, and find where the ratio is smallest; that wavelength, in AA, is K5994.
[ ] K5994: 6006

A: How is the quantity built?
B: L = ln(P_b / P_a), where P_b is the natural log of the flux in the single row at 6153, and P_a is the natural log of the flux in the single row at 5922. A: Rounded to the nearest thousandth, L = -0.068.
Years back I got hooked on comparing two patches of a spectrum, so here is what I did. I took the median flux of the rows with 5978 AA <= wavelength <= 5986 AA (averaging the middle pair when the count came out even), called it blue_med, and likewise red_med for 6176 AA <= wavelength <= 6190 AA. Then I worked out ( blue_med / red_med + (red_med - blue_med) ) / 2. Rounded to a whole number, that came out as -18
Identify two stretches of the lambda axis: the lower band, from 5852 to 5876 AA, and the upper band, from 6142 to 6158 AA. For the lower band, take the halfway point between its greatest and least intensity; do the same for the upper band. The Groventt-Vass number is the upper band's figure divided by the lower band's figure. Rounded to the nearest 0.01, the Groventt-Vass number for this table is 0.85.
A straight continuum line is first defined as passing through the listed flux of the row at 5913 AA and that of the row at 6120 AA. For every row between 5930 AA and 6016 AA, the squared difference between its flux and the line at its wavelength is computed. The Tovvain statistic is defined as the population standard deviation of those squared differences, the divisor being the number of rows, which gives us 256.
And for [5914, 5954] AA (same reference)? 279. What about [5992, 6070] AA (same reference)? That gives 101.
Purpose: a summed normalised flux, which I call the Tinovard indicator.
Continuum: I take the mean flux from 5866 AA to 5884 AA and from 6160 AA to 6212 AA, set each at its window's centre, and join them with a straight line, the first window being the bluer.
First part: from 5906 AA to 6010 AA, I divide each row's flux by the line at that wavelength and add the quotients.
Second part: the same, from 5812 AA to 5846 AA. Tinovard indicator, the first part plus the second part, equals 54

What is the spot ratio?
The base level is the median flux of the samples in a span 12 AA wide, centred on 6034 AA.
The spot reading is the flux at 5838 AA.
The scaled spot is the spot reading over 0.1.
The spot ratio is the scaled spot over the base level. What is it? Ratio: 11.0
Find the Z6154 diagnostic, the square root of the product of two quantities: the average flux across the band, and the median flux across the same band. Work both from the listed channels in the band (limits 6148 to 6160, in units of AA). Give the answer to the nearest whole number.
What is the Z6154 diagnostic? 107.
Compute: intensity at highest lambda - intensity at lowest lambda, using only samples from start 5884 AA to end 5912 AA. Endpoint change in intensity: 20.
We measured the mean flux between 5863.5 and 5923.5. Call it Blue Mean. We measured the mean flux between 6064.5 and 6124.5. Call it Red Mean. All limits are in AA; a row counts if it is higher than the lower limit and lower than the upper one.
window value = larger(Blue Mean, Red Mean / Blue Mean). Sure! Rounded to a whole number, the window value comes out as 136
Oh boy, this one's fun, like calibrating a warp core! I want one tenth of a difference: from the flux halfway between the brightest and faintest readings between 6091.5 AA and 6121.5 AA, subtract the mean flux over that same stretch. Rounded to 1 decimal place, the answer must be 0.1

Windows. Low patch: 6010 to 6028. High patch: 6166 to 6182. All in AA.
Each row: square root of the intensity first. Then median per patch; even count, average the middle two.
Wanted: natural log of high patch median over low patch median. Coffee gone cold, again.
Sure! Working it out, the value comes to -0.078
